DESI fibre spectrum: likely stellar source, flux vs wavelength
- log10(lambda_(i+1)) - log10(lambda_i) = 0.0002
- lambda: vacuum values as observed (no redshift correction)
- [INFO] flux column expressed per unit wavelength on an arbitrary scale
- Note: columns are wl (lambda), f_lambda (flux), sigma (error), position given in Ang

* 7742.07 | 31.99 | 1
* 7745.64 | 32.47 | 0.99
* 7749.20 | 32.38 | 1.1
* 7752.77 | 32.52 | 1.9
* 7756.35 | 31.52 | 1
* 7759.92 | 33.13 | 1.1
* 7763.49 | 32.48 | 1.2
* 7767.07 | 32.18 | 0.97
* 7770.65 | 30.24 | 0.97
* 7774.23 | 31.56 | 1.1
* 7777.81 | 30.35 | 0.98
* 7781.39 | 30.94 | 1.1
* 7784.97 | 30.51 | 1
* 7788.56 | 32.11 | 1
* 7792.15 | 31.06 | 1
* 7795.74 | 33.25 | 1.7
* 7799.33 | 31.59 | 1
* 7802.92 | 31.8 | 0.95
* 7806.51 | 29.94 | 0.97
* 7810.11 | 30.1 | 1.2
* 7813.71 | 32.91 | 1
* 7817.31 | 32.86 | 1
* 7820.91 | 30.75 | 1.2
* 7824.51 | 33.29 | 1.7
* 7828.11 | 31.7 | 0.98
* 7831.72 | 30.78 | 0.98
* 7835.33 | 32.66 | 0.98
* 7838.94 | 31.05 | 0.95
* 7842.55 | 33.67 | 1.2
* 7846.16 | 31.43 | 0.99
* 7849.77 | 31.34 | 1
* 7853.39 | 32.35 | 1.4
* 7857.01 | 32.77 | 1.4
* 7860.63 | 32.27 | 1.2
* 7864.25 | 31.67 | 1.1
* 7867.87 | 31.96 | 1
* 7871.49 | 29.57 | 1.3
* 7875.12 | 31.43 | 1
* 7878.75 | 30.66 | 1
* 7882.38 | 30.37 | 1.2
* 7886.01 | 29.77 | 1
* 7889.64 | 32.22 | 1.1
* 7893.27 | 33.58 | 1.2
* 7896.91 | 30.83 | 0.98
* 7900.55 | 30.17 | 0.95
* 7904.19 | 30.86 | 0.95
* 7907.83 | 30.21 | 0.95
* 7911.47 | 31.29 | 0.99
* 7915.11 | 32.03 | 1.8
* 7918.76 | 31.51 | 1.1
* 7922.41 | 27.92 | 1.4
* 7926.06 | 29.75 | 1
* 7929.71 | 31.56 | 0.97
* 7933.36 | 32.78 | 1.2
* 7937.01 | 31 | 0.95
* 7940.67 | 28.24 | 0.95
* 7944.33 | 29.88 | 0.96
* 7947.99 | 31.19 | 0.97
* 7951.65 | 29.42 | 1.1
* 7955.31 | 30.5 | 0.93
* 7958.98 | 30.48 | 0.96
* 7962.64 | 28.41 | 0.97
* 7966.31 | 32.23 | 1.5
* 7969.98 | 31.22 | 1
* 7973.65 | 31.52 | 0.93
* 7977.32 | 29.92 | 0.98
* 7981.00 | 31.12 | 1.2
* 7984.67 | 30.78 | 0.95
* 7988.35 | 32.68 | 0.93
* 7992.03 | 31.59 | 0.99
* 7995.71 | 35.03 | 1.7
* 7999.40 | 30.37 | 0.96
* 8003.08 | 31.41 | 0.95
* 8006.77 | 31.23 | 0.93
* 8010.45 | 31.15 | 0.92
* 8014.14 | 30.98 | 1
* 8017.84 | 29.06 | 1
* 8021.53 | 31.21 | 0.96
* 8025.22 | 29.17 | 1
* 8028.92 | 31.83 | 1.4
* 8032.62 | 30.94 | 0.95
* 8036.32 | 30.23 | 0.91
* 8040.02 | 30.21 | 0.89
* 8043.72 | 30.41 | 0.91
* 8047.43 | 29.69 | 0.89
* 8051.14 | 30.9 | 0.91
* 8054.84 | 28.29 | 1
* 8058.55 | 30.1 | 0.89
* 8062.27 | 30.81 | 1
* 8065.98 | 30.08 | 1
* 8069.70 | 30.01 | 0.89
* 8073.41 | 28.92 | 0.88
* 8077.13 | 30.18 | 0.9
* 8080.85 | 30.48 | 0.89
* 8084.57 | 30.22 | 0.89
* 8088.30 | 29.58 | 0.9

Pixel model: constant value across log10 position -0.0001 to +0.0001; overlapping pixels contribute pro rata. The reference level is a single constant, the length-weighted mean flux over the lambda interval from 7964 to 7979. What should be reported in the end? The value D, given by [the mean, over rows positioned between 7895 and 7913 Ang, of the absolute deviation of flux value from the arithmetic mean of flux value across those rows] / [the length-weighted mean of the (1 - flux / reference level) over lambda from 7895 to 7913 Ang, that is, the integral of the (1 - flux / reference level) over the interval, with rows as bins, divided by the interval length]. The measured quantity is 25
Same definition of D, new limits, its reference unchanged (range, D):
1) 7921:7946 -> 46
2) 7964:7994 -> -96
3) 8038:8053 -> 13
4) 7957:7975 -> 83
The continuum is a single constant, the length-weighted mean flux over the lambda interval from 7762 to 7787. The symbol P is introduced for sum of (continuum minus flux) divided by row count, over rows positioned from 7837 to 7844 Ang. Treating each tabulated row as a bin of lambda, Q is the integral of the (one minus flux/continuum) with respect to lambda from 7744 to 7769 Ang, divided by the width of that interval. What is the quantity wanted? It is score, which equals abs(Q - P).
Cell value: 1.15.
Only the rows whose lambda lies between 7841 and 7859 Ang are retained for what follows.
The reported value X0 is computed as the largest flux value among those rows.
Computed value 33.67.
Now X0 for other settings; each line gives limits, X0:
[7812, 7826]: 33.29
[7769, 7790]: 32.11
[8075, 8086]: 30.48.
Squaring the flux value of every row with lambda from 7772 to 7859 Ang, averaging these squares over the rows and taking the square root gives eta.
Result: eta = 31.7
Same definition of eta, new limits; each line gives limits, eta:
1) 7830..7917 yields 31.5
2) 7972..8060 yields 30.9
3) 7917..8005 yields 30.9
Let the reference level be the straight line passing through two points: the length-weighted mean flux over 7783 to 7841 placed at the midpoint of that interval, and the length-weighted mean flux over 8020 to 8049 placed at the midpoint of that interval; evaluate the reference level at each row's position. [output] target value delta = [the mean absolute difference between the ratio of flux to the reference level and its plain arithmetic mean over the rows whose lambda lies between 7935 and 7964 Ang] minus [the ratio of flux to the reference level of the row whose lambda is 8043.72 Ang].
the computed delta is -0.971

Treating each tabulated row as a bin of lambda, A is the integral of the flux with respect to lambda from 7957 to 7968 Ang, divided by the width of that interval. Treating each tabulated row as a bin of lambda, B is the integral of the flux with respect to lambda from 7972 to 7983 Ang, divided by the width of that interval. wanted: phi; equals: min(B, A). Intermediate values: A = 30.3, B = 30.9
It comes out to 30.3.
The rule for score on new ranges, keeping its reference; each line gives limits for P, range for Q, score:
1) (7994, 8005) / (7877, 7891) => 1.12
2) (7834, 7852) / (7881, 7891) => 0.87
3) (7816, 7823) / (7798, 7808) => 0.64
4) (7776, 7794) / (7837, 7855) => 0.20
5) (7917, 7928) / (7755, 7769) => 1.48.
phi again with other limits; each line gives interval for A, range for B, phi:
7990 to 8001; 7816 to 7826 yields 32.3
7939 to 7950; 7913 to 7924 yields 29.8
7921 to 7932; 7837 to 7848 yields 29.9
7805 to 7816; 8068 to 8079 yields 29.7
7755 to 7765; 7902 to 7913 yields 30.8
